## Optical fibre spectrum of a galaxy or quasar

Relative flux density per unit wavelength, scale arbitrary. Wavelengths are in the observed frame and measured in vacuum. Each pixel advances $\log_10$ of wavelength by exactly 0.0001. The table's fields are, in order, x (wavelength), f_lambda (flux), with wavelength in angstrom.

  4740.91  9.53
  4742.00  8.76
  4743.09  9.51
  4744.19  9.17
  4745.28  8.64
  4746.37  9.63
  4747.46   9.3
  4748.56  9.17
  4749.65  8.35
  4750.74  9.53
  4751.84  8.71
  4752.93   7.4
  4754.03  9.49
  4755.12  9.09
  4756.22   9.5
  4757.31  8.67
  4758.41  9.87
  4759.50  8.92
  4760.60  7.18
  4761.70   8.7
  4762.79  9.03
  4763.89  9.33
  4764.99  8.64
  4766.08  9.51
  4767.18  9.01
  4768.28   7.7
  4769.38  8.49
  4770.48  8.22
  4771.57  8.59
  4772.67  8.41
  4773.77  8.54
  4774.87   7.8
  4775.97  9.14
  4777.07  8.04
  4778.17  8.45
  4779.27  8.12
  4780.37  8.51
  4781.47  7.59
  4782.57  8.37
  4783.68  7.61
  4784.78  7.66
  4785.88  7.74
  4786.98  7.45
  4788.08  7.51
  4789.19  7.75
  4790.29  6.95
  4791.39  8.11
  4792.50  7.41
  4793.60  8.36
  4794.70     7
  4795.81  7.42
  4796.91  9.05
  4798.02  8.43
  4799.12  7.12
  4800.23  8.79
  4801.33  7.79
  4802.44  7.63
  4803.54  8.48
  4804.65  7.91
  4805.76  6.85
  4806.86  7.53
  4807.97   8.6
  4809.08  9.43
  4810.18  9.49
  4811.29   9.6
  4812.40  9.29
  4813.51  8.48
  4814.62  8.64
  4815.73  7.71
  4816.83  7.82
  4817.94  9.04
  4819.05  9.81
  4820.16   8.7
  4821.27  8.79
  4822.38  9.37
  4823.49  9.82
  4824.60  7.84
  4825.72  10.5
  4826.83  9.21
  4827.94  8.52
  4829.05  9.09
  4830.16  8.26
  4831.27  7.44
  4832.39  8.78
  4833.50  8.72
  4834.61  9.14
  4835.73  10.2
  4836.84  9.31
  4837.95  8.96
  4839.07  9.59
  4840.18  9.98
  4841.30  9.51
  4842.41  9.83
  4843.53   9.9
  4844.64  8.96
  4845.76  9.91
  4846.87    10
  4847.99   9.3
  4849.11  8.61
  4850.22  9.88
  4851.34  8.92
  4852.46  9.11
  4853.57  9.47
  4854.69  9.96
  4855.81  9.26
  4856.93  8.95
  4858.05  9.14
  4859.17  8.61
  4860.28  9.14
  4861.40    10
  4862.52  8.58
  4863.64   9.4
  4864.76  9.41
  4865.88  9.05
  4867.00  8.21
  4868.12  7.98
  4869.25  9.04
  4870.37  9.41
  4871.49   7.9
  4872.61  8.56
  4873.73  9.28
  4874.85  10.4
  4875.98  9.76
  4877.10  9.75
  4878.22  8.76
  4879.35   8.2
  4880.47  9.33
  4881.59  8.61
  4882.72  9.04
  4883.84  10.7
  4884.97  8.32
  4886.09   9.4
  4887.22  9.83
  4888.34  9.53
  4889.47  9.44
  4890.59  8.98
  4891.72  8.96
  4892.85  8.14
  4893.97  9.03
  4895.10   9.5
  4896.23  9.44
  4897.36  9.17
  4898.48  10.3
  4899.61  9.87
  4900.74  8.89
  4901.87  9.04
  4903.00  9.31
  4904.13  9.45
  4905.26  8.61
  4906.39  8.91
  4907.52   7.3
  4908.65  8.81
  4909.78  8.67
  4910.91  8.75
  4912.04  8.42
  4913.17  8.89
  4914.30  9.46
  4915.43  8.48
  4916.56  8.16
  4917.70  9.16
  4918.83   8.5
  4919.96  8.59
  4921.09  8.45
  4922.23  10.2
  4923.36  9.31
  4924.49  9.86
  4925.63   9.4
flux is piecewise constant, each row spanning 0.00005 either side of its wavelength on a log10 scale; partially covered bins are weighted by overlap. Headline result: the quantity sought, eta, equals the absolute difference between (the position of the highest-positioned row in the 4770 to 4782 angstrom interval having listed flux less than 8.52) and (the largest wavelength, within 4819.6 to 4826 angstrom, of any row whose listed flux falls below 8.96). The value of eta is 43.1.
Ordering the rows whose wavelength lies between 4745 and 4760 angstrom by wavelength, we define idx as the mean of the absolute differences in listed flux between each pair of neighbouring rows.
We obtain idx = 0.88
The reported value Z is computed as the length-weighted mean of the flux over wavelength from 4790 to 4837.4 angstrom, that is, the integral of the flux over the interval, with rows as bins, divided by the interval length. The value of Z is 8.5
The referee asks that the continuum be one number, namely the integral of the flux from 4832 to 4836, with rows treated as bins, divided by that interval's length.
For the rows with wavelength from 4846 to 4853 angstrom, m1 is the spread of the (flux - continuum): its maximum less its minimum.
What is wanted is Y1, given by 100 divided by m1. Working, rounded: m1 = 1.39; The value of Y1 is 72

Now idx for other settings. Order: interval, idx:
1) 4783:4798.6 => 0.64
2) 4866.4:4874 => 0.76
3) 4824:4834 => 1.03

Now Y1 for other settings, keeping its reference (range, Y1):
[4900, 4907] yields 119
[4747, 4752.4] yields 85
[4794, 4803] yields 49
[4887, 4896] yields 59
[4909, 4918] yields 77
